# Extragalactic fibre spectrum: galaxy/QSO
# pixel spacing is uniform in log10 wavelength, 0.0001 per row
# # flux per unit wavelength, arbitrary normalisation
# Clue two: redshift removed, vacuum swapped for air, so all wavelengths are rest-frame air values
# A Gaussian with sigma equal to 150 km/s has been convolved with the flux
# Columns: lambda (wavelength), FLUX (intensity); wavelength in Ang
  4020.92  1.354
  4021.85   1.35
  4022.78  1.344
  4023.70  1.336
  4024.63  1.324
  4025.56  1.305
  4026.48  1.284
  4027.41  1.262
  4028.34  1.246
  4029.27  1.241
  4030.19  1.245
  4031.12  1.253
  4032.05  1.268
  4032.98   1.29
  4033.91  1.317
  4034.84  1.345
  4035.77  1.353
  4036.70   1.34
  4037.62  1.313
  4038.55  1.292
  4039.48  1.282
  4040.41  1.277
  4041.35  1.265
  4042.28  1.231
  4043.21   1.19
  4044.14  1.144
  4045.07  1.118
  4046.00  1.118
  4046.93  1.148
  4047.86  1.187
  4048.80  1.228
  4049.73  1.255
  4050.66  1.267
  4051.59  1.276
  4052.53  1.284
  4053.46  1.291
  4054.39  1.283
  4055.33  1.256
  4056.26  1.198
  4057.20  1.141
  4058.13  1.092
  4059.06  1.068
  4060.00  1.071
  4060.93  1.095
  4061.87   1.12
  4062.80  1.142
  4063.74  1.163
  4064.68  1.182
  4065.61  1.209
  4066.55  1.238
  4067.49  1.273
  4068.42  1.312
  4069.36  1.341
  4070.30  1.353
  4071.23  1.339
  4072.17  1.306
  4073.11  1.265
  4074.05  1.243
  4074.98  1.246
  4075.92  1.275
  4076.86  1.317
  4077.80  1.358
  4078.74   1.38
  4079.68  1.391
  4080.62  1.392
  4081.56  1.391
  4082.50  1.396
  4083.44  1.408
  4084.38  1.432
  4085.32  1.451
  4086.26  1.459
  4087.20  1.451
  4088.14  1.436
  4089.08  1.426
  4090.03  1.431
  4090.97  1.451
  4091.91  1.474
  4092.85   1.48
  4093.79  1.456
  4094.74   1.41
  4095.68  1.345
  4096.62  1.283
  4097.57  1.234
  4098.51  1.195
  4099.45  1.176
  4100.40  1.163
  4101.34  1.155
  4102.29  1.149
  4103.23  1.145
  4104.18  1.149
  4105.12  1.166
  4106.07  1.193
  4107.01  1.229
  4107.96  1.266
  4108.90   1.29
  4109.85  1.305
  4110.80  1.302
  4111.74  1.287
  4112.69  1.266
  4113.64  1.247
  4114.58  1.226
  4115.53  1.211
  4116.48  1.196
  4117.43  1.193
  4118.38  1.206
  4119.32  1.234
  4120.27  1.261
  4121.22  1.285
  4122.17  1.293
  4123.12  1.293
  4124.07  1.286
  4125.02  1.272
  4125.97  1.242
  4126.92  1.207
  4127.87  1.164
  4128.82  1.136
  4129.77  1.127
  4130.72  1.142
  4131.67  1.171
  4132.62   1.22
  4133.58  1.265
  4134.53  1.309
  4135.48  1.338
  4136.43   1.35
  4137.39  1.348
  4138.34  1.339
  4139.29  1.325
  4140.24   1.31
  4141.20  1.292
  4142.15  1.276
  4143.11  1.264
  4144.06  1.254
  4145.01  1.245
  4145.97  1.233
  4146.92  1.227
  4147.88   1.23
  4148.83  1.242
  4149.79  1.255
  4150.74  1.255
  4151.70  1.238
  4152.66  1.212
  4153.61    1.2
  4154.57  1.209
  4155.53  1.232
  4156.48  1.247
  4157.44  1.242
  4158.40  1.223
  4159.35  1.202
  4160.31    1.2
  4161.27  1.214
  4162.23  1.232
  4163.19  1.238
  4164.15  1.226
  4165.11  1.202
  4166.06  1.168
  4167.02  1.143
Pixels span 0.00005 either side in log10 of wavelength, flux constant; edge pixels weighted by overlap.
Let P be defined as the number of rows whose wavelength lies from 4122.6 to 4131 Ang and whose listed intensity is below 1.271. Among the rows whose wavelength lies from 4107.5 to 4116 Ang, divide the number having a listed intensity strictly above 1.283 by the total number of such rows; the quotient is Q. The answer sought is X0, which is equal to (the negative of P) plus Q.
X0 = -6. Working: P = 6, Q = 0.44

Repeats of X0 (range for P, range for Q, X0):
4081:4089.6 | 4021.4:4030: 1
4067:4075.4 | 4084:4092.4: -2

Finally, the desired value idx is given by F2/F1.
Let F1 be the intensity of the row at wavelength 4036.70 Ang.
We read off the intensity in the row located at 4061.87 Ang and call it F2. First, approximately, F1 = 1.34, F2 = 1.12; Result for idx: 0.84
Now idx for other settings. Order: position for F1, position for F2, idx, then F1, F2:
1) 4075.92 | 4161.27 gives 0.95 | 1.275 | 1.214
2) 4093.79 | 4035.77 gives 0.93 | 1.456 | 1.353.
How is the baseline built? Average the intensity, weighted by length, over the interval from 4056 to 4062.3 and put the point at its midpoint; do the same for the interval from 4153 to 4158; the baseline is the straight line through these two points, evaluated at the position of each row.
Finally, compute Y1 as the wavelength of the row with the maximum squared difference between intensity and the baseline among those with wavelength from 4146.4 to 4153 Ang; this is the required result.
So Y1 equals 4149.79 Ang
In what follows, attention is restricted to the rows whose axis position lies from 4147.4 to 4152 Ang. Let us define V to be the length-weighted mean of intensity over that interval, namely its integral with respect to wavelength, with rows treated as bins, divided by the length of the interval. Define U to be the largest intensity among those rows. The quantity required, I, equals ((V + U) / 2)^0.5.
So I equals 1.12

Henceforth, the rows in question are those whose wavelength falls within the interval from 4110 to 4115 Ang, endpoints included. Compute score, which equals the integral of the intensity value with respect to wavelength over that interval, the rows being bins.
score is 6.3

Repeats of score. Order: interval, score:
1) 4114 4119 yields 6.0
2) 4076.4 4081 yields 6.3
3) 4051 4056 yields 6.4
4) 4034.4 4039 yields 6.1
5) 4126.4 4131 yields 5.3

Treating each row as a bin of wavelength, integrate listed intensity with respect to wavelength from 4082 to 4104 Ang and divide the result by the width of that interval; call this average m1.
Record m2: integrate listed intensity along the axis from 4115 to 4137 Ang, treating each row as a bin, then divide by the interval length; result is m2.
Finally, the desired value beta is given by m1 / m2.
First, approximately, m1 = 1.35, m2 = 1.23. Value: 1.09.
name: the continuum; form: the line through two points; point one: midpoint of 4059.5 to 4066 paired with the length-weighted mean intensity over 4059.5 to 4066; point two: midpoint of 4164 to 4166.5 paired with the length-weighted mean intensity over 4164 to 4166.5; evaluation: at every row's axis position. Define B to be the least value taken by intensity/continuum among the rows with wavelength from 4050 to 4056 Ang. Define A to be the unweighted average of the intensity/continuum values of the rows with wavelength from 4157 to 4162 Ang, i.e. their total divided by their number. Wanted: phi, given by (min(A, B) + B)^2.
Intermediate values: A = 1.02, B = 1.11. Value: 4.5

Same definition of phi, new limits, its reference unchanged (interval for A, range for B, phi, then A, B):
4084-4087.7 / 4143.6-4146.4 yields 4.3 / 1.26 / 1.04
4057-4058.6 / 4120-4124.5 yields 4.2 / 0.98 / 1.08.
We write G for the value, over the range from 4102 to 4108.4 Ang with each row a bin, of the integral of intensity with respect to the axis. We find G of 7.6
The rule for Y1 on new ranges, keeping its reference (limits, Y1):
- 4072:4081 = 4079.68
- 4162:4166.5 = 4166.06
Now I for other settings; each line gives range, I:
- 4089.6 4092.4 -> 1.21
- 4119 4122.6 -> 1.13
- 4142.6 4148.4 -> 1.12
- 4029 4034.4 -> 1.14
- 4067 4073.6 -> 1.15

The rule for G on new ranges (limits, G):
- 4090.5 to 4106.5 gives 20.4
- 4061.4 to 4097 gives 47.8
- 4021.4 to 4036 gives 18.9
